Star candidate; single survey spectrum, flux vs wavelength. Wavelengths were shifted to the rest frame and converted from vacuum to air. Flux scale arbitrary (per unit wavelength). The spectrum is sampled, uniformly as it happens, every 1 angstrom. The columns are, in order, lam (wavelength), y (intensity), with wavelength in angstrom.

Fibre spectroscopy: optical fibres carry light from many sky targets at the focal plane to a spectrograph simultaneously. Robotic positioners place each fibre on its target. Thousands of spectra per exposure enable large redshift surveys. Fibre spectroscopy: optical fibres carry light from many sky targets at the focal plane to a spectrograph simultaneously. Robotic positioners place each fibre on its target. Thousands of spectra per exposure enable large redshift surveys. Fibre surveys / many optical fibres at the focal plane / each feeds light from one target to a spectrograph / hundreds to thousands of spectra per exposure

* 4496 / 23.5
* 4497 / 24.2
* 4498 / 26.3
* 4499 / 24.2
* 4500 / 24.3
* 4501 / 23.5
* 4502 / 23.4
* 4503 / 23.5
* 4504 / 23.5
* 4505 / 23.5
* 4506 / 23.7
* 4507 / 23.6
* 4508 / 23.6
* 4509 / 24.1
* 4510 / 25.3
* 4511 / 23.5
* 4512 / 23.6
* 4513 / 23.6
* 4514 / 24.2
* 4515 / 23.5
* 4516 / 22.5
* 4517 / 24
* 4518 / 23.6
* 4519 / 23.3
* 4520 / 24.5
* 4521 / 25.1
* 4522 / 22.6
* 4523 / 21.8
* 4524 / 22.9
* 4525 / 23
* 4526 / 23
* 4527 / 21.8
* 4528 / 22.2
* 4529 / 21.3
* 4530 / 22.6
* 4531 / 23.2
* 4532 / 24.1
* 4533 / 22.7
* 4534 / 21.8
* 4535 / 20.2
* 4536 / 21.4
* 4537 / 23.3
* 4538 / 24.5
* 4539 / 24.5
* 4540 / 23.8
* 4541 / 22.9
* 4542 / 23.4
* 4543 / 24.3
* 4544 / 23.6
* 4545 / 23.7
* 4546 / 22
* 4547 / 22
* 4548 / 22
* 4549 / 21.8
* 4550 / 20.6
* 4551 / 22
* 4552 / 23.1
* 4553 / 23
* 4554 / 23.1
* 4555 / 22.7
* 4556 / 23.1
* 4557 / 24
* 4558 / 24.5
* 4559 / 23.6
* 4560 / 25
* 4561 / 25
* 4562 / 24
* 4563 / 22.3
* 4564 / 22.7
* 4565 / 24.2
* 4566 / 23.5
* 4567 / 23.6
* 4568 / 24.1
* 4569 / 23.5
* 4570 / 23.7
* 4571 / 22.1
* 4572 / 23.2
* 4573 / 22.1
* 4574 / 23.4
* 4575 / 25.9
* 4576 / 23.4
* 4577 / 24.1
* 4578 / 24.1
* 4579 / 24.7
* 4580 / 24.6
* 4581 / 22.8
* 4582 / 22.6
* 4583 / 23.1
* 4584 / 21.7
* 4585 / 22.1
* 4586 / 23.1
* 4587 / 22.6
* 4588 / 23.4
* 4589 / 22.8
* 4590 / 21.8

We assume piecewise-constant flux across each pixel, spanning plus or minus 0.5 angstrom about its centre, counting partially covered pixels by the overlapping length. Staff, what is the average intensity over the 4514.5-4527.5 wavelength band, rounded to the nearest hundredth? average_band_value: 23.20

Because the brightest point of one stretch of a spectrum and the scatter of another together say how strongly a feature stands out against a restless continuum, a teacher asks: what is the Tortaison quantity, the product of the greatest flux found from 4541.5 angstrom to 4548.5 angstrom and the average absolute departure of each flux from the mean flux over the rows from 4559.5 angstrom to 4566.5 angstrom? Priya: 20.4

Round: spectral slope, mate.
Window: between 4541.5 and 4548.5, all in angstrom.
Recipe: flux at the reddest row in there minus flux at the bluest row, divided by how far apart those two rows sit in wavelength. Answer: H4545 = -0.23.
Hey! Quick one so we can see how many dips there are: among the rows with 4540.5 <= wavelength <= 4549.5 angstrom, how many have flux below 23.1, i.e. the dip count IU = 5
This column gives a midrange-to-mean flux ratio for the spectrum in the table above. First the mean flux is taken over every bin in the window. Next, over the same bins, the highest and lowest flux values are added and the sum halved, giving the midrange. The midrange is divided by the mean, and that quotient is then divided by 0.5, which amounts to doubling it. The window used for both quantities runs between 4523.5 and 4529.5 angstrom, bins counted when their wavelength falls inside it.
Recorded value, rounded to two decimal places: 1.98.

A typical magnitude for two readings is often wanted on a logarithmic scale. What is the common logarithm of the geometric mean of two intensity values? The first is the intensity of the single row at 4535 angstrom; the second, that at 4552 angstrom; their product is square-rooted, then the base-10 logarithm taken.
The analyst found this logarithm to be 1.33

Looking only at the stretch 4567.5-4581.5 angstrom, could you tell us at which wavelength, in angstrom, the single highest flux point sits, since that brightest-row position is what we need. 4575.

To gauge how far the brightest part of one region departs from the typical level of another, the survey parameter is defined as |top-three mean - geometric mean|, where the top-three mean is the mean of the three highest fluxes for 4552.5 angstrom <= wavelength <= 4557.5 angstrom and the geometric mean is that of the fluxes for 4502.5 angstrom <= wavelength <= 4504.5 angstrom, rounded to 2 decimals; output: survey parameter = 0.10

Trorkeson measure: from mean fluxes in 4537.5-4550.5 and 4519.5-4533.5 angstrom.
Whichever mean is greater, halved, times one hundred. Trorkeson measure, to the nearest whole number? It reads 1150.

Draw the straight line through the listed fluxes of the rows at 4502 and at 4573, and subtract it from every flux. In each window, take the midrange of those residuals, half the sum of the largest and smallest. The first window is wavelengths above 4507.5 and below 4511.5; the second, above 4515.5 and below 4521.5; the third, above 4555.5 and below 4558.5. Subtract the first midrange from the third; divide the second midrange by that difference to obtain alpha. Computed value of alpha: 2.8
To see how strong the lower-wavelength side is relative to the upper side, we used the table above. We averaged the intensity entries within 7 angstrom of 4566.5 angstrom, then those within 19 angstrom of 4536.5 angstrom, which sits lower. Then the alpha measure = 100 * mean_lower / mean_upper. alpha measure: 97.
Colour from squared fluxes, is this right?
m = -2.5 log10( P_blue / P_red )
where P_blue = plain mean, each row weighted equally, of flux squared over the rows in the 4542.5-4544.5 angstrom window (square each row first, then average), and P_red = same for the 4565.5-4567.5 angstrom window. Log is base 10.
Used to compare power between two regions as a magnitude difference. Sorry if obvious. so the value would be -0.037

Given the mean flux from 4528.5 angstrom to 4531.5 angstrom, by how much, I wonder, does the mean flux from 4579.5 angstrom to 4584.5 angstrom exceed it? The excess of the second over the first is 0.6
